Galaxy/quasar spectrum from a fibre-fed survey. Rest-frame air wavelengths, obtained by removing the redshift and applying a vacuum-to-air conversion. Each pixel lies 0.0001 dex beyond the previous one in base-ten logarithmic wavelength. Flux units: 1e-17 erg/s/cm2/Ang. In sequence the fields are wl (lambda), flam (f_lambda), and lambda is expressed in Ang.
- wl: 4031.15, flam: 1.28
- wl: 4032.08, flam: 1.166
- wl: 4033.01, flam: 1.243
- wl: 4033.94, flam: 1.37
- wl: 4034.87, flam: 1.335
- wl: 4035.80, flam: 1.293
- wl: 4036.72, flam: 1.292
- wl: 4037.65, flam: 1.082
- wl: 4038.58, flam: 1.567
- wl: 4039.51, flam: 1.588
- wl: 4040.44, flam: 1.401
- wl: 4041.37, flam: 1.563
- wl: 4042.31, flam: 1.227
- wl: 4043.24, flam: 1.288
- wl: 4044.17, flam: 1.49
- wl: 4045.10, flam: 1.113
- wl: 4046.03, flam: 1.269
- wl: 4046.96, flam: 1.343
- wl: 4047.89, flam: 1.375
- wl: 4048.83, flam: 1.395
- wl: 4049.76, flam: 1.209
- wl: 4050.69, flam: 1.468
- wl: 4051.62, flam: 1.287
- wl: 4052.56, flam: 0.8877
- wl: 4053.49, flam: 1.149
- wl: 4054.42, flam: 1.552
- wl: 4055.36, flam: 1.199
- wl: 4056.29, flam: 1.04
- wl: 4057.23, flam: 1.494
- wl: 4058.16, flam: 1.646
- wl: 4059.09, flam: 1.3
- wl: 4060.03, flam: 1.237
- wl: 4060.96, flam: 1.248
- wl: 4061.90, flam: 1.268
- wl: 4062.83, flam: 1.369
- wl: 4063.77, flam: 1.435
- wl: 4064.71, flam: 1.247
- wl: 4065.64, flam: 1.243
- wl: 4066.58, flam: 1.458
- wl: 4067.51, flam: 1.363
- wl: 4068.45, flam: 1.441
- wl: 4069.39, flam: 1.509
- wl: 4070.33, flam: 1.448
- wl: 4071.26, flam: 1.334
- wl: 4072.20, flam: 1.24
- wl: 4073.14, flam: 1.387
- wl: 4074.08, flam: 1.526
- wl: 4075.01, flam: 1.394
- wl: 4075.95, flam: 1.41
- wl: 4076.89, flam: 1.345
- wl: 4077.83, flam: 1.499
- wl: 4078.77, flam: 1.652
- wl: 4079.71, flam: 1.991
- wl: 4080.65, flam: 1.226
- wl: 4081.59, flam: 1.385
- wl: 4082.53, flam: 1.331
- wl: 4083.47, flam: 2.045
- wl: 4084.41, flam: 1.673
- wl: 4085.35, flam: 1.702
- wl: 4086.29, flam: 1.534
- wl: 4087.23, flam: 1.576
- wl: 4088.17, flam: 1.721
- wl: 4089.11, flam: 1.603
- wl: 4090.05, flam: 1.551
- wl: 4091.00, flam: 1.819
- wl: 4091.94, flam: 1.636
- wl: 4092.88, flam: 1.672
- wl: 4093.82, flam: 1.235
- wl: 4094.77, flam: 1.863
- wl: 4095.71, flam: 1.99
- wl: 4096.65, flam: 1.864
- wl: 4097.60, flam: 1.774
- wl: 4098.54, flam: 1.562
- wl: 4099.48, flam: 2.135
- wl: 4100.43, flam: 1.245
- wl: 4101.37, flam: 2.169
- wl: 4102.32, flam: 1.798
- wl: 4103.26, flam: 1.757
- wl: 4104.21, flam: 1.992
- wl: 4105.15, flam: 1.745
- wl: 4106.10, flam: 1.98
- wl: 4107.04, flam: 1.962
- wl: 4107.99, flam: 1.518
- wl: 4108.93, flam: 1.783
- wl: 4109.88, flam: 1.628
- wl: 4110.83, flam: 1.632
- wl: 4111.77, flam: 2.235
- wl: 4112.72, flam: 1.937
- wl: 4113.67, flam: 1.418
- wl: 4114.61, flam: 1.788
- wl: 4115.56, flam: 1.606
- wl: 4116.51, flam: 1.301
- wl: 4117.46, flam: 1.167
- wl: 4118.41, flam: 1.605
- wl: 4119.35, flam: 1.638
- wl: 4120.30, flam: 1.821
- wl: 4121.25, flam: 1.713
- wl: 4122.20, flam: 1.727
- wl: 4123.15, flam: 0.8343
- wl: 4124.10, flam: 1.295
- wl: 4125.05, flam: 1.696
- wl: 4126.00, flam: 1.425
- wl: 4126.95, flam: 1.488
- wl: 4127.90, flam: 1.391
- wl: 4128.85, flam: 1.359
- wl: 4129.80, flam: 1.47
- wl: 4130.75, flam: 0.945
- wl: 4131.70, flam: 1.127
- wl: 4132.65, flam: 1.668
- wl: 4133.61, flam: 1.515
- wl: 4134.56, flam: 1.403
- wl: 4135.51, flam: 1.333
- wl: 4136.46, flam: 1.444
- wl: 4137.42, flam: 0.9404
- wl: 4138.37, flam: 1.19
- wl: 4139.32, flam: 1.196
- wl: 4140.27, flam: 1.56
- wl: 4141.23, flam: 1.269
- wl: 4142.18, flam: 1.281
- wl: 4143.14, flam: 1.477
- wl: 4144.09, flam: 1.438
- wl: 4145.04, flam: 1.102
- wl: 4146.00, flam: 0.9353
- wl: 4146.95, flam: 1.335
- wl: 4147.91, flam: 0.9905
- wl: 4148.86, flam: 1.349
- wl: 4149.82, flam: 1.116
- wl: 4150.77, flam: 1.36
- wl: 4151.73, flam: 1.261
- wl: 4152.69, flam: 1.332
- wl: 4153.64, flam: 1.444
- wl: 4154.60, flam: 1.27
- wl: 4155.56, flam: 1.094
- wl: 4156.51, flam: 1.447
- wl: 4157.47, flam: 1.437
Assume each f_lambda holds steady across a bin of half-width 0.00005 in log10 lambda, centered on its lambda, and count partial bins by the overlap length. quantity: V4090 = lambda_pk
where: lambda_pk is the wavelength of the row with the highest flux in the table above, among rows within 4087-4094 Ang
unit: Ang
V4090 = 4091.00 Ang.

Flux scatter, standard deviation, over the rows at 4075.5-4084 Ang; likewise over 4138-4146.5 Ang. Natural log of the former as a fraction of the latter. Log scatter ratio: 0.4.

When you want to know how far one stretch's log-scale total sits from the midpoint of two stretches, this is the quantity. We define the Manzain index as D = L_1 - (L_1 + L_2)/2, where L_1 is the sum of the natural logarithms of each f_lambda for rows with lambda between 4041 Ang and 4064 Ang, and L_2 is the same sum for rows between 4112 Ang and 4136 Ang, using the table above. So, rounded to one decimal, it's -1.3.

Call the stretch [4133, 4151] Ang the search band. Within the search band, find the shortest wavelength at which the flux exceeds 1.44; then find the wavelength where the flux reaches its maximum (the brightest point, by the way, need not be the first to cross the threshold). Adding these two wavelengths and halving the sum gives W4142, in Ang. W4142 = 4136.9 Ang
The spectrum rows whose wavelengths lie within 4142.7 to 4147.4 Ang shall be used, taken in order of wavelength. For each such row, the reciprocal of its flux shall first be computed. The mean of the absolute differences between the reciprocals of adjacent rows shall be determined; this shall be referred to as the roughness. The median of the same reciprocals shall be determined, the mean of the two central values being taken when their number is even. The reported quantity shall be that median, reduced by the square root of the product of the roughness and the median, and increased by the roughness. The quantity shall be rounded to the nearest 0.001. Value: 0.562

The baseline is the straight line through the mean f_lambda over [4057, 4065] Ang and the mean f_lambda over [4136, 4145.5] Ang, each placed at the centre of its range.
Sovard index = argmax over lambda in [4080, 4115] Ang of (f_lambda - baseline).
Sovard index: 4111.77 Ang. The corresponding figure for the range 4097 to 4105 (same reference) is 4101.37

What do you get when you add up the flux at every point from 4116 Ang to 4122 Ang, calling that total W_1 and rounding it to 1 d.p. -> 9.2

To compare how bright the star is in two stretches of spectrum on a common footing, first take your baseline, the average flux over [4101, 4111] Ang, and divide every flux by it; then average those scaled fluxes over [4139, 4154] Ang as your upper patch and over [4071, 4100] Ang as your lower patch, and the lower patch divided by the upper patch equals 1.3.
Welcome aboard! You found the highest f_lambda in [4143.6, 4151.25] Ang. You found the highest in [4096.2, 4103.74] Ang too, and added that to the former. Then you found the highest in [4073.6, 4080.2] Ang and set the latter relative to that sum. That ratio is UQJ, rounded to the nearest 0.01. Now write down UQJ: 0.55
